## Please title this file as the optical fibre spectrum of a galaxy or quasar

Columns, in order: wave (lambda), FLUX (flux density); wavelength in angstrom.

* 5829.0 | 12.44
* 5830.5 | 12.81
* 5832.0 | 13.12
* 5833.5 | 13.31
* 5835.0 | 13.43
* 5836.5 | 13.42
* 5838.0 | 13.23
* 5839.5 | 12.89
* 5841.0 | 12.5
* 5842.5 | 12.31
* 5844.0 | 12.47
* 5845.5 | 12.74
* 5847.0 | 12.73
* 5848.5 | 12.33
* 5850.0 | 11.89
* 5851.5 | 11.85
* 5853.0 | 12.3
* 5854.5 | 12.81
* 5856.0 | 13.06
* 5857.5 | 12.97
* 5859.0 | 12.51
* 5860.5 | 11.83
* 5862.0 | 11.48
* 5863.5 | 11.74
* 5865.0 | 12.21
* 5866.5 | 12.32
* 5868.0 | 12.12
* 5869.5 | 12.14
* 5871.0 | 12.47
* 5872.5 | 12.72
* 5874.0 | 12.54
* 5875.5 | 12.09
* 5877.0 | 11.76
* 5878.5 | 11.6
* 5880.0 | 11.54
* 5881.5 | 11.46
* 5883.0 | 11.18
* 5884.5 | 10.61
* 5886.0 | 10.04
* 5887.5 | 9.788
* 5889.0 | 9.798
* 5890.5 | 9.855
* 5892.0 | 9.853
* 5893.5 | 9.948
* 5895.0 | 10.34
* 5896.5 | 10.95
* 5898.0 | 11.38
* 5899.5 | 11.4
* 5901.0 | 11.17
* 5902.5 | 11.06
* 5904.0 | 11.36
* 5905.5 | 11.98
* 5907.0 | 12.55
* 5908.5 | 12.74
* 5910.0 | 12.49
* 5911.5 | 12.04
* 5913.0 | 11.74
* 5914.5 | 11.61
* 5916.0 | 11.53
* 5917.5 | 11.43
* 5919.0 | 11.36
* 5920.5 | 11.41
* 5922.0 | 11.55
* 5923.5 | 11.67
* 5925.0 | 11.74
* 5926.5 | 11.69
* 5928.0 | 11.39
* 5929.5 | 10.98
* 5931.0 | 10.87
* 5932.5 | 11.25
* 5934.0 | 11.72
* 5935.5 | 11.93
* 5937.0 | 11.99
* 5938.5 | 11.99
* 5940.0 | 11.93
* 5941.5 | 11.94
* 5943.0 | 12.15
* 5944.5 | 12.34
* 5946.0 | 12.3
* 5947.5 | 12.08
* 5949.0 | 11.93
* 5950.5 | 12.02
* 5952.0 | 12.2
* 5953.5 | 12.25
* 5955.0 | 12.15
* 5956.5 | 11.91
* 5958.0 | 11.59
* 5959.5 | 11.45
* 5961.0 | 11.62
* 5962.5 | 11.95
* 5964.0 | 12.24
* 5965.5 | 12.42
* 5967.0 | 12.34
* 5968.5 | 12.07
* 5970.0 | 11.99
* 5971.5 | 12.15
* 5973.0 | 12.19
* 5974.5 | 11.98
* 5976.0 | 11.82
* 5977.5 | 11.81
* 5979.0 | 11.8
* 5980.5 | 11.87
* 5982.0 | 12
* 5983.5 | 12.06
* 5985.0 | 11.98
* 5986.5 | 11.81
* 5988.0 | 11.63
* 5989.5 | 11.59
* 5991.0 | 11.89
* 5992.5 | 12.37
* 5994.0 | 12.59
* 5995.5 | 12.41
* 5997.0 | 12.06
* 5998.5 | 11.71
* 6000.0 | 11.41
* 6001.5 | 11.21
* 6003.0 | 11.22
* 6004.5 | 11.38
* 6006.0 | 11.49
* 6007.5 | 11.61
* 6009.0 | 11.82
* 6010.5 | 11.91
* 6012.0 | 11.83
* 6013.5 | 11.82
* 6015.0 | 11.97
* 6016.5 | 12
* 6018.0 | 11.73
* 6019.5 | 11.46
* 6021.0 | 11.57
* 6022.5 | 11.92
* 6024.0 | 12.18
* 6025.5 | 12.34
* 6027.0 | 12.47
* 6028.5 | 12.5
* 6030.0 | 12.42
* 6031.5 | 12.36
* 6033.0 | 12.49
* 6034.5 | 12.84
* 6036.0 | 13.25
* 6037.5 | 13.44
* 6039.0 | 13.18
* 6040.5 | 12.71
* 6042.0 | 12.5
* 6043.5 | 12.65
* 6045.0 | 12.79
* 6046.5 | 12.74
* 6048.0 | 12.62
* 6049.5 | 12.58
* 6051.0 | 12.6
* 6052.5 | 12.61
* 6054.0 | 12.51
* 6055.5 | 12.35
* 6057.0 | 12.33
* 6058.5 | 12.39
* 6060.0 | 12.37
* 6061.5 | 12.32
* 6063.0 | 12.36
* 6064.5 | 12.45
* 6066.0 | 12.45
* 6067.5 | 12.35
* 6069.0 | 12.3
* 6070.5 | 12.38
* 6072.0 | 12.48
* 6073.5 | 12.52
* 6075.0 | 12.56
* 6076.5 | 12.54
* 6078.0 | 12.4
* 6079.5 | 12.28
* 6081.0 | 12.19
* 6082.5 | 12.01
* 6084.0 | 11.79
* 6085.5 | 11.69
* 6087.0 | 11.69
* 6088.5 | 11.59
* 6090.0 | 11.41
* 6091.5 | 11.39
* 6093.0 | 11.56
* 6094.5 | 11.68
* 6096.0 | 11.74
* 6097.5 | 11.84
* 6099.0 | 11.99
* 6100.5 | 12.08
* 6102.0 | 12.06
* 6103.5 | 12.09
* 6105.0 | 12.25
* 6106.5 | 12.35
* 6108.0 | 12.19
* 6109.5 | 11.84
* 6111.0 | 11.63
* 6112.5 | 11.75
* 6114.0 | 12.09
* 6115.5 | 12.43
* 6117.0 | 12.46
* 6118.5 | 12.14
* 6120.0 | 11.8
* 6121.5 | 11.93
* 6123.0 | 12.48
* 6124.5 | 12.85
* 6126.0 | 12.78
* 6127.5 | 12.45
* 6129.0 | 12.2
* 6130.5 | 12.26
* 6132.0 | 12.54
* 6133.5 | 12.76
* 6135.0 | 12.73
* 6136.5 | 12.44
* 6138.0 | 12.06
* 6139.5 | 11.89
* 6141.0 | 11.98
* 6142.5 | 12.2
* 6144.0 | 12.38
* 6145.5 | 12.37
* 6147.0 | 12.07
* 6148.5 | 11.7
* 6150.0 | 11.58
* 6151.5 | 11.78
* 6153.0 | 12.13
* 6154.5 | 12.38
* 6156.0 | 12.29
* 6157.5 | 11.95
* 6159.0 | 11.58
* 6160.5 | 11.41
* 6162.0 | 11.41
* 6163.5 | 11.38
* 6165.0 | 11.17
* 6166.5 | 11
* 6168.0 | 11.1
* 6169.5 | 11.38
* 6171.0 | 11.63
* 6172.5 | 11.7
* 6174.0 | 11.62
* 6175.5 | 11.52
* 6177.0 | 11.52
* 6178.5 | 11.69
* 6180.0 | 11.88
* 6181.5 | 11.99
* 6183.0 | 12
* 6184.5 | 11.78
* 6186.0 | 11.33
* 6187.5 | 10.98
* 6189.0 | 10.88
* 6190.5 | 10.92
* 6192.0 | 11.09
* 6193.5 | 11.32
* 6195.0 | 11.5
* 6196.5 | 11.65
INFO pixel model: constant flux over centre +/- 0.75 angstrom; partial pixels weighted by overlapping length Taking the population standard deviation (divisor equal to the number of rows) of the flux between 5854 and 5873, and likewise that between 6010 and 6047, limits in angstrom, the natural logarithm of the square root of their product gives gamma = -0.7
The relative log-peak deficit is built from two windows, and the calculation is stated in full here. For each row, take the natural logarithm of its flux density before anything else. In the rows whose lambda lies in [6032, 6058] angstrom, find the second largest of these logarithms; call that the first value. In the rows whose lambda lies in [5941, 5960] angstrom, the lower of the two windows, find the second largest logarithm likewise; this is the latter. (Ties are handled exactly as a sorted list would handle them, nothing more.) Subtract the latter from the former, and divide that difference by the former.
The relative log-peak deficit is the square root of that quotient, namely 0.17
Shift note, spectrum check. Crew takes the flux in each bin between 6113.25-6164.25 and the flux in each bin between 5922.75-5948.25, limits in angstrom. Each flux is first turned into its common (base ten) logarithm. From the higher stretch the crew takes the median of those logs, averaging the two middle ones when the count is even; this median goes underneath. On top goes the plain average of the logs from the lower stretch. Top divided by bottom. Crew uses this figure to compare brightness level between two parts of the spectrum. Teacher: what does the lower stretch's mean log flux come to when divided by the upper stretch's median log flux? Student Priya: 0.99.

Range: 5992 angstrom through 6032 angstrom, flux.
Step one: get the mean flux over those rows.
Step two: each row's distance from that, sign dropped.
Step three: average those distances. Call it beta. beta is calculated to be 0.35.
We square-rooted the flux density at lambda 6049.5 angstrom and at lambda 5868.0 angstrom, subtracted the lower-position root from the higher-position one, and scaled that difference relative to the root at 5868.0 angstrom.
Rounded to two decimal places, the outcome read 0.02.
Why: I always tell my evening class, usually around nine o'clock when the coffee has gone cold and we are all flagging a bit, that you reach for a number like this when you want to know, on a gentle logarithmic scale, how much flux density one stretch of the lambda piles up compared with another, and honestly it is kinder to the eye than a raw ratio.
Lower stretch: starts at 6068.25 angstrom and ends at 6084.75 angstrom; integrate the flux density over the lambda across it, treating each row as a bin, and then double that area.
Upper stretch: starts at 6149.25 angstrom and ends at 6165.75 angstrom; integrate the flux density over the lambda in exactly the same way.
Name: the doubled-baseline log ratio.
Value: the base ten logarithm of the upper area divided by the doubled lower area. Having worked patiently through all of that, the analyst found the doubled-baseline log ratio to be -0.322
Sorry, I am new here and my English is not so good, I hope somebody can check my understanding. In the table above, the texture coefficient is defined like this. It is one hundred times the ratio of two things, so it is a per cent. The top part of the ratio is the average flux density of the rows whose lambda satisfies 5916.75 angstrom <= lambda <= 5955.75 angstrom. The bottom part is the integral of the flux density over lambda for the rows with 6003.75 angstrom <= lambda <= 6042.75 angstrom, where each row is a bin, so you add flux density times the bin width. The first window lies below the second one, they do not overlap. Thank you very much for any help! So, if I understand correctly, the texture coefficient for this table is 2.48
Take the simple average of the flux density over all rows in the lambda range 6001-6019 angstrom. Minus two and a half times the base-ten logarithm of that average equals -2.67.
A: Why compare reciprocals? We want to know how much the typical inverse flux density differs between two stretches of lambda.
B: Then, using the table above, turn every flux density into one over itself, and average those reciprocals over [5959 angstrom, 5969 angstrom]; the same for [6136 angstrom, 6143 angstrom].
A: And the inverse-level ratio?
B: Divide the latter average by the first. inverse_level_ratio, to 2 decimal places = 0.99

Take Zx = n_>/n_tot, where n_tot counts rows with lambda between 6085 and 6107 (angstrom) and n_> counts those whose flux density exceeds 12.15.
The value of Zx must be 0.1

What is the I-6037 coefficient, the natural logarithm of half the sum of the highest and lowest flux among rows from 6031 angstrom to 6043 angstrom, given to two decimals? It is 2.56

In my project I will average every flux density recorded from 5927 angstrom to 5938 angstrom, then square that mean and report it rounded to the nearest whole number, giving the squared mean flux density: 131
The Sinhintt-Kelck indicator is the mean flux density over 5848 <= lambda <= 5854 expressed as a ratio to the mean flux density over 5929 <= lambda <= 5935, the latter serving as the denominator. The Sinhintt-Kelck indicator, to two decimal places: 1.08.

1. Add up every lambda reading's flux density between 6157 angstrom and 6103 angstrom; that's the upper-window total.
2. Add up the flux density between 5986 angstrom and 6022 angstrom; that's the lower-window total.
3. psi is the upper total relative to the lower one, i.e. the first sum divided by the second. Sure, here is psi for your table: 1.6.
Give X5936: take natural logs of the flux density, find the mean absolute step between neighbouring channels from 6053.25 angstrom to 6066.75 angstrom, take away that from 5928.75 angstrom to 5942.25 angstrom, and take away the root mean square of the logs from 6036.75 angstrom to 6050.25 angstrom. -2.559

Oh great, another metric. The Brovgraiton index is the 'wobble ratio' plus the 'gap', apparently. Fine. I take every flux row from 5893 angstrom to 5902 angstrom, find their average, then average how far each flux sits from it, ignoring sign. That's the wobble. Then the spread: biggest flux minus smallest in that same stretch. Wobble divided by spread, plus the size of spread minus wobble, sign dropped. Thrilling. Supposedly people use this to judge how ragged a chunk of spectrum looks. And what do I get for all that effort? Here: 1.30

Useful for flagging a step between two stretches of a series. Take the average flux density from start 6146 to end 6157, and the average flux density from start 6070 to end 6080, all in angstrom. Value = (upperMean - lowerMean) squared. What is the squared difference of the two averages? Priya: 0.21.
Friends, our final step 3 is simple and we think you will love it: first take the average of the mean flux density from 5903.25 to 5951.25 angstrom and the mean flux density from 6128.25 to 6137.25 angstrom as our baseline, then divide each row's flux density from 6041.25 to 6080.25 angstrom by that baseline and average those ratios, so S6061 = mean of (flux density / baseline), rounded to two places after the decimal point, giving 1.03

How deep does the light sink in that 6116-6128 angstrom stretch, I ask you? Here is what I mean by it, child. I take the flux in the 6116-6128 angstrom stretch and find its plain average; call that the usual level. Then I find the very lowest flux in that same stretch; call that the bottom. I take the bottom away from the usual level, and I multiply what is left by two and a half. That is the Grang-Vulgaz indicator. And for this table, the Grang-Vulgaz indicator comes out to 1.4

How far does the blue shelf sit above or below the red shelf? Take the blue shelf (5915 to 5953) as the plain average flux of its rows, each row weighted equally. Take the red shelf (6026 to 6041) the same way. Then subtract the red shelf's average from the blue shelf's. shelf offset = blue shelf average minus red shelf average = -1.0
